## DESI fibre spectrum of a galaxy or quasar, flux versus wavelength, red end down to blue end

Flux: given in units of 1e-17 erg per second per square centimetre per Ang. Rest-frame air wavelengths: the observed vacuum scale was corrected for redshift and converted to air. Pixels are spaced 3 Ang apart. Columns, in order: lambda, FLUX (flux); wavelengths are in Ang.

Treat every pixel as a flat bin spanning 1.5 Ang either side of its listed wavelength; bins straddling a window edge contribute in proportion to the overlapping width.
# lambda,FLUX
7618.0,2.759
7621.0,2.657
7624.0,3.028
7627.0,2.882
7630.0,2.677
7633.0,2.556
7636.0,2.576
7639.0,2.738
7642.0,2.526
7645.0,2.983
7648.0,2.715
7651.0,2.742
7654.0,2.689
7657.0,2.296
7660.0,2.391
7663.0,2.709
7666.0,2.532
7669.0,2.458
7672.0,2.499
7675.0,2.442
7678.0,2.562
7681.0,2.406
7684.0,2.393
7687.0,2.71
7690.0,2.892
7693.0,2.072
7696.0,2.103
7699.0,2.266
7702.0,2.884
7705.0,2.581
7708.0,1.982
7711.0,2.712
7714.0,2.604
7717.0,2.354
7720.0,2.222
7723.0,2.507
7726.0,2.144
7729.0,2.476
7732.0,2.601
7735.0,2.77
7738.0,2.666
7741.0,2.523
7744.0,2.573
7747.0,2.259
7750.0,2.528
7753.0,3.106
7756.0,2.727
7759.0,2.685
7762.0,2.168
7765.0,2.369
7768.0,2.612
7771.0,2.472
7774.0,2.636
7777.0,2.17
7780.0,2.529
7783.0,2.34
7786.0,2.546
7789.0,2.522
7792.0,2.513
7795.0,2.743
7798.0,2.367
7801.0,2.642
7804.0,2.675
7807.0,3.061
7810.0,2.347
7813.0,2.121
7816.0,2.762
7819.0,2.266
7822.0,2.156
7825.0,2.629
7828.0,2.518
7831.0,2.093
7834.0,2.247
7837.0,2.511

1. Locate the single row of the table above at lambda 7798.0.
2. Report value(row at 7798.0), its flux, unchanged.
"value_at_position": 2.367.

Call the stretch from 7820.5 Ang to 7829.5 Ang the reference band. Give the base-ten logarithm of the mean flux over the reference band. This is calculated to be 0.386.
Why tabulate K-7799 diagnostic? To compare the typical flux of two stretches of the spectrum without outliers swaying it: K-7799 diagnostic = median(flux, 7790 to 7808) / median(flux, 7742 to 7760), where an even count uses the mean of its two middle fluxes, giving 1.01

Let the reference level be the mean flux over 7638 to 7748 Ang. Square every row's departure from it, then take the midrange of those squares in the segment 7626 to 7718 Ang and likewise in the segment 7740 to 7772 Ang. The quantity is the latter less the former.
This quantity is 0.035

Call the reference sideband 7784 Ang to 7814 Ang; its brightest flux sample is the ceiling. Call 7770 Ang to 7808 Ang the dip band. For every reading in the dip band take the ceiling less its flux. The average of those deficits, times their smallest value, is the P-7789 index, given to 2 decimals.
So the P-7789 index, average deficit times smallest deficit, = 0.00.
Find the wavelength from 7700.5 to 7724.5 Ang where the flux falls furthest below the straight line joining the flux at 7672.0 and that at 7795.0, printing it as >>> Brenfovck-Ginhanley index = 7708.0 Ang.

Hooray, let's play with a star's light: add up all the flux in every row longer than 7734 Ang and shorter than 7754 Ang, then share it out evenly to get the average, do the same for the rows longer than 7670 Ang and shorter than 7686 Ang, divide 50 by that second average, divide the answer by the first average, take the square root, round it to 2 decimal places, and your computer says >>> 2.78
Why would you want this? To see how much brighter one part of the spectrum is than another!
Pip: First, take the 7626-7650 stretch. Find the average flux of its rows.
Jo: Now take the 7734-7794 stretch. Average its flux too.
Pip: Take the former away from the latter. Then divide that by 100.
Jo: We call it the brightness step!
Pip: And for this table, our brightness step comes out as -0.0017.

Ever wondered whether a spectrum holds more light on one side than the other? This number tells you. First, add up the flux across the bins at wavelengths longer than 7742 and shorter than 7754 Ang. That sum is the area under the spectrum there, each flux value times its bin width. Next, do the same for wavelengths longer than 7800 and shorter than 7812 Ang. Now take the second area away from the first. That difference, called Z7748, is -0.8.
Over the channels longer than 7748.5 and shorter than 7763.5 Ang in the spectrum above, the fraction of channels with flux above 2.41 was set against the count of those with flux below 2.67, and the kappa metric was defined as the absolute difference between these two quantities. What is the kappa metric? 1.2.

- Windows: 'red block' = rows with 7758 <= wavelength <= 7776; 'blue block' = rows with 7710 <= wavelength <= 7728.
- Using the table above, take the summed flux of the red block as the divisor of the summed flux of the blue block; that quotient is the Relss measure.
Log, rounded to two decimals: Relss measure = 0.97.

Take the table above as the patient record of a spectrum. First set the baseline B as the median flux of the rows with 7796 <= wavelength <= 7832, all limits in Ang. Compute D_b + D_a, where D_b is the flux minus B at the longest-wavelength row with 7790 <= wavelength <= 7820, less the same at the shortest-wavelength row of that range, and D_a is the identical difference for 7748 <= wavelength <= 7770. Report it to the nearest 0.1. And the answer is -0.2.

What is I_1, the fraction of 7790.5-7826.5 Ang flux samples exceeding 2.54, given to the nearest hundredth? 0.50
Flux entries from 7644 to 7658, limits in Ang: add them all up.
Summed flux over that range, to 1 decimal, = 13.4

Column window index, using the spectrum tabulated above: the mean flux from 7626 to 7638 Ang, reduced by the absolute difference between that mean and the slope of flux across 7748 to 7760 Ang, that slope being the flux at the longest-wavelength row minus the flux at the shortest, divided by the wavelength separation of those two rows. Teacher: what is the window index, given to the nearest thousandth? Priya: 0.017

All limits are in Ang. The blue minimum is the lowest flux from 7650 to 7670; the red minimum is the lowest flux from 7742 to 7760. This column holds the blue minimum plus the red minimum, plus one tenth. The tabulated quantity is 4.7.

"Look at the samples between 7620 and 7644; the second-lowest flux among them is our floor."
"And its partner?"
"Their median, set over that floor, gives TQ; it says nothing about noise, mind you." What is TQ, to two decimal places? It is 1.04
